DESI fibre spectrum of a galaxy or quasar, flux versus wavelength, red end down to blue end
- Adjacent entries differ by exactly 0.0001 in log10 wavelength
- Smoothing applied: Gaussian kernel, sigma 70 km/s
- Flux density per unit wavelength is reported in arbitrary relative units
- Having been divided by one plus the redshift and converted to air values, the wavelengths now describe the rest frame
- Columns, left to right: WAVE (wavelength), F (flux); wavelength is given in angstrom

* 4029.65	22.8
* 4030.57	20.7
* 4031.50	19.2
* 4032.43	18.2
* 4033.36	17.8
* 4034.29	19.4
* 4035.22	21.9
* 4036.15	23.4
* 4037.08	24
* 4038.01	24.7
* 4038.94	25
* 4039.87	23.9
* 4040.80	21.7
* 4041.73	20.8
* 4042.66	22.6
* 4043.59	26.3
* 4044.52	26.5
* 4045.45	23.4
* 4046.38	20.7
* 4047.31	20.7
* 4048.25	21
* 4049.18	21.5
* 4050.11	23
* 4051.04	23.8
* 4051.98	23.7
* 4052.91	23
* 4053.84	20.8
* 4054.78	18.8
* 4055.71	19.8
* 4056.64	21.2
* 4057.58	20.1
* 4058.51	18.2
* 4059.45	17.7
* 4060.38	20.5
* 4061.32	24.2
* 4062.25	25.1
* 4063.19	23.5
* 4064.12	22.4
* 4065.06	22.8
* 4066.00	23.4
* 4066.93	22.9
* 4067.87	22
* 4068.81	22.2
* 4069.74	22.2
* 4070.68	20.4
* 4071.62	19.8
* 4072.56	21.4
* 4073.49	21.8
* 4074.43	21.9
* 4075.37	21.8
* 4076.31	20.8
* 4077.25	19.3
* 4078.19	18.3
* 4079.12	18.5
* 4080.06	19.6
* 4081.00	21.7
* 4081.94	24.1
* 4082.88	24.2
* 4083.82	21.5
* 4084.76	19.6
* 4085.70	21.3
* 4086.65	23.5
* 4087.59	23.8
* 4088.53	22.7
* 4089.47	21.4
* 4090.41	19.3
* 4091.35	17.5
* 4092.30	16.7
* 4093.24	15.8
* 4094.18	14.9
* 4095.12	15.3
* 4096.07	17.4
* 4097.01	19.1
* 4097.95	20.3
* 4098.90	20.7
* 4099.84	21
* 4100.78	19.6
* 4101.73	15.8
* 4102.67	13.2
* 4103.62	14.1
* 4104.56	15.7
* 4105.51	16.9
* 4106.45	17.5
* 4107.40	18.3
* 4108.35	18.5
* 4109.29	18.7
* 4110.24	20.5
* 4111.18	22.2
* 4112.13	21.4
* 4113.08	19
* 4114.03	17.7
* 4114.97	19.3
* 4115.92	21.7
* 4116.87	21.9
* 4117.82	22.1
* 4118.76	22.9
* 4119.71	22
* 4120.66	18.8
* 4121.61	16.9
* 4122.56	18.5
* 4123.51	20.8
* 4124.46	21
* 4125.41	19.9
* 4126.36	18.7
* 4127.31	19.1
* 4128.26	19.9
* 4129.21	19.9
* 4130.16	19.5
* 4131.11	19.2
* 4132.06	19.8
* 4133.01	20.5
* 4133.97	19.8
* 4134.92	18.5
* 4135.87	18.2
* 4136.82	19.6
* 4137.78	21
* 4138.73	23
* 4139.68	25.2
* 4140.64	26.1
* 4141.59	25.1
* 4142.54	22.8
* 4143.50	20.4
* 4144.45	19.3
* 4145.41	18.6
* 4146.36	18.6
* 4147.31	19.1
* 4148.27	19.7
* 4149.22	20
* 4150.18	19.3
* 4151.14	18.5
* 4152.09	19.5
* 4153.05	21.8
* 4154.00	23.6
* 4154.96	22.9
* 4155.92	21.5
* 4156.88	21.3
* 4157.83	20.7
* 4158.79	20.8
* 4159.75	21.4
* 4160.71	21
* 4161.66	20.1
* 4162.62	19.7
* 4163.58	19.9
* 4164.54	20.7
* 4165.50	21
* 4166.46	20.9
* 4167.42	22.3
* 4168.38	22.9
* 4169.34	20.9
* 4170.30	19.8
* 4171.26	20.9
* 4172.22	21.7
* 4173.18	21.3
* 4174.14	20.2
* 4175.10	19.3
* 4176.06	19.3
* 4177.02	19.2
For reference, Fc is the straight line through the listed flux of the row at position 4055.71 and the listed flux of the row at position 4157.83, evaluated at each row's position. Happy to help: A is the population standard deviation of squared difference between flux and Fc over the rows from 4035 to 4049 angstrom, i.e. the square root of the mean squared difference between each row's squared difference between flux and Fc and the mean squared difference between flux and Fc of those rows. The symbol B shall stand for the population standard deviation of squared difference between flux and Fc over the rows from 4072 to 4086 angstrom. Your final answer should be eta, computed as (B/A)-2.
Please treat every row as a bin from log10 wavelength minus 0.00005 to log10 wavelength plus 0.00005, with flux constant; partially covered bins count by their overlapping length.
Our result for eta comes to -1.64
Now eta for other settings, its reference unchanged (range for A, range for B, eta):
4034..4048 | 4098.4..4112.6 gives -1.01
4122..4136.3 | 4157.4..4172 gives -1.28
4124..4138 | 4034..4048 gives 7.52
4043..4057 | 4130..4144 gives -1.35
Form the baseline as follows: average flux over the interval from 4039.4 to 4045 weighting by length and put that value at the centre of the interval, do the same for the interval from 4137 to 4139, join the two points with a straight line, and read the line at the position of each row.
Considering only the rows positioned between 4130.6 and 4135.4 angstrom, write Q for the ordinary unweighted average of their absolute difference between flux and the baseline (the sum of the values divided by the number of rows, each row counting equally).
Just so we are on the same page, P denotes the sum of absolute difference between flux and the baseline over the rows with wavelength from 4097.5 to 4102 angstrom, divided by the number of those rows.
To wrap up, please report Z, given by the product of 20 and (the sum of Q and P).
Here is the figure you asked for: 98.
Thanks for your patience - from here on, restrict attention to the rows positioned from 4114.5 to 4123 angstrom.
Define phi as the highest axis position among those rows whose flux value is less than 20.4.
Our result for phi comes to 4122.56 angstrom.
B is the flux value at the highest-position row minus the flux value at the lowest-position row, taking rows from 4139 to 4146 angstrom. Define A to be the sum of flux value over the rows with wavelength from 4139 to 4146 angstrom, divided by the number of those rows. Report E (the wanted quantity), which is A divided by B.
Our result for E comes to -3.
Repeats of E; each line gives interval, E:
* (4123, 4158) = -206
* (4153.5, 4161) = -8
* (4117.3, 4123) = -6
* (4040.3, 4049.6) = -113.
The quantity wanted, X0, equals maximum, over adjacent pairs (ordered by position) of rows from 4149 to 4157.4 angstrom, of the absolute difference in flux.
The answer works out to 2.3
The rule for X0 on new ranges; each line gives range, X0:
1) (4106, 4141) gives 3.2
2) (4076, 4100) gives 2.7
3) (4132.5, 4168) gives 2.4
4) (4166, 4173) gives 2.0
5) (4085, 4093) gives 2.2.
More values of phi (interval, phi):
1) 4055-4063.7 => 4059.45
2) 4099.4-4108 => 4107.40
